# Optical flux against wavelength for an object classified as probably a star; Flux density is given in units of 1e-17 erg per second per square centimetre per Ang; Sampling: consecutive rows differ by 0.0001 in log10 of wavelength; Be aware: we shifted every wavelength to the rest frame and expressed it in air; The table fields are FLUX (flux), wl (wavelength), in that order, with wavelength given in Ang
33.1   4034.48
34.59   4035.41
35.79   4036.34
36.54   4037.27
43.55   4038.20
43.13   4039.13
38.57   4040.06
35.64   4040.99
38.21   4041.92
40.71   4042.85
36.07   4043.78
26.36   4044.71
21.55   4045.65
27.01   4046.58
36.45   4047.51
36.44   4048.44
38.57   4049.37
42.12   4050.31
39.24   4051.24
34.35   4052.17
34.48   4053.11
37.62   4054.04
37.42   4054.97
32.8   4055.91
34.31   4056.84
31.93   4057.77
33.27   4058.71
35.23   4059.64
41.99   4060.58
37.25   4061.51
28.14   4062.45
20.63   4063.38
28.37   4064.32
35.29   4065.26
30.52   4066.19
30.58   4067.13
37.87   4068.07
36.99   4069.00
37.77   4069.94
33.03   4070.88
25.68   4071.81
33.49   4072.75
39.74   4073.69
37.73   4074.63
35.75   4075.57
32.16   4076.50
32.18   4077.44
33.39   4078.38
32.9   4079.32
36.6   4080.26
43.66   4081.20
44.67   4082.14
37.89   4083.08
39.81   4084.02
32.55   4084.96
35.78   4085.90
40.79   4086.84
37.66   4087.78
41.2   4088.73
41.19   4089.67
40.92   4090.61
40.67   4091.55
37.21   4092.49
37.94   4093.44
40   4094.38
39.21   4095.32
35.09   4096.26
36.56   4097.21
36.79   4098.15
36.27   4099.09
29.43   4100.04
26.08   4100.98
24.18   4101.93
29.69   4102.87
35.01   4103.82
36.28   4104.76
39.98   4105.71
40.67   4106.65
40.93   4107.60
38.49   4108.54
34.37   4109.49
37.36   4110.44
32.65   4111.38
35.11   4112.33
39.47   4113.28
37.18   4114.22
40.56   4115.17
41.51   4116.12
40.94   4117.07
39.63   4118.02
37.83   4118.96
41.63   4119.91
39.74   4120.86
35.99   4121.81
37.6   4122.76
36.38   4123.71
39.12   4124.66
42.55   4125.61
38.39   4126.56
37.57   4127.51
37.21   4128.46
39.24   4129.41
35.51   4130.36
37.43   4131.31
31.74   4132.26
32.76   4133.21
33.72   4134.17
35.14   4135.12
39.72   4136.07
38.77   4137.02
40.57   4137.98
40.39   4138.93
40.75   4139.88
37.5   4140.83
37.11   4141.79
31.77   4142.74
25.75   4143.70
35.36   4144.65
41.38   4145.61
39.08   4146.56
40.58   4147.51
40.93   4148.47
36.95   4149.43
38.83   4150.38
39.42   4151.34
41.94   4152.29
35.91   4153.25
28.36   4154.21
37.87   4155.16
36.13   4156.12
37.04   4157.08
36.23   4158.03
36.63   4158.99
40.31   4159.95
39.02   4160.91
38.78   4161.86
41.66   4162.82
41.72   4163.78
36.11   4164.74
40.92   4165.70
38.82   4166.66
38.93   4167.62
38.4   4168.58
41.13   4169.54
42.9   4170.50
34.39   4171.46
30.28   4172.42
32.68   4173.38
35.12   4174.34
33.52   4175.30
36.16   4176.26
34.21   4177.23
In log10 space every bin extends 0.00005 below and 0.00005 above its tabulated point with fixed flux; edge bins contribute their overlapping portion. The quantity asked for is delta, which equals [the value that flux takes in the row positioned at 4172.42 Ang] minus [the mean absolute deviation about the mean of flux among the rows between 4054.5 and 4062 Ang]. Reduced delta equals 28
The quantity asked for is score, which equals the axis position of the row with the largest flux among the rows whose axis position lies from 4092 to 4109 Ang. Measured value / 4107.60 Ang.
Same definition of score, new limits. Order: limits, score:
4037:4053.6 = 4038.20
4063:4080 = 4073.69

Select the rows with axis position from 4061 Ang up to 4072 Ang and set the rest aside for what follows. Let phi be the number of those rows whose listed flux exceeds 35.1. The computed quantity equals 5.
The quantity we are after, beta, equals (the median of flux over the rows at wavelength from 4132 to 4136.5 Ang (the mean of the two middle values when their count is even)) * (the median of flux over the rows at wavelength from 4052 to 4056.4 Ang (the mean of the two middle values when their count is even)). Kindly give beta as 1163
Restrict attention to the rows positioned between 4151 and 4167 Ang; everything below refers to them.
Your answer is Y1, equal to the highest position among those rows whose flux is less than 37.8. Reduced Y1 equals 4164.74 Ang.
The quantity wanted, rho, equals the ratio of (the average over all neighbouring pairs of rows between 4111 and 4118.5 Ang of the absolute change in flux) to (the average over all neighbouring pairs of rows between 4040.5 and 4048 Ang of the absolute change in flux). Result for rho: 0.39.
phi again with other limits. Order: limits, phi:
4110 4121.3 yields 11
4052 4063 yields 5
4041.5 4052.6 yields 8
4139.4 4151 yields 10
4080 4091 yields 11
